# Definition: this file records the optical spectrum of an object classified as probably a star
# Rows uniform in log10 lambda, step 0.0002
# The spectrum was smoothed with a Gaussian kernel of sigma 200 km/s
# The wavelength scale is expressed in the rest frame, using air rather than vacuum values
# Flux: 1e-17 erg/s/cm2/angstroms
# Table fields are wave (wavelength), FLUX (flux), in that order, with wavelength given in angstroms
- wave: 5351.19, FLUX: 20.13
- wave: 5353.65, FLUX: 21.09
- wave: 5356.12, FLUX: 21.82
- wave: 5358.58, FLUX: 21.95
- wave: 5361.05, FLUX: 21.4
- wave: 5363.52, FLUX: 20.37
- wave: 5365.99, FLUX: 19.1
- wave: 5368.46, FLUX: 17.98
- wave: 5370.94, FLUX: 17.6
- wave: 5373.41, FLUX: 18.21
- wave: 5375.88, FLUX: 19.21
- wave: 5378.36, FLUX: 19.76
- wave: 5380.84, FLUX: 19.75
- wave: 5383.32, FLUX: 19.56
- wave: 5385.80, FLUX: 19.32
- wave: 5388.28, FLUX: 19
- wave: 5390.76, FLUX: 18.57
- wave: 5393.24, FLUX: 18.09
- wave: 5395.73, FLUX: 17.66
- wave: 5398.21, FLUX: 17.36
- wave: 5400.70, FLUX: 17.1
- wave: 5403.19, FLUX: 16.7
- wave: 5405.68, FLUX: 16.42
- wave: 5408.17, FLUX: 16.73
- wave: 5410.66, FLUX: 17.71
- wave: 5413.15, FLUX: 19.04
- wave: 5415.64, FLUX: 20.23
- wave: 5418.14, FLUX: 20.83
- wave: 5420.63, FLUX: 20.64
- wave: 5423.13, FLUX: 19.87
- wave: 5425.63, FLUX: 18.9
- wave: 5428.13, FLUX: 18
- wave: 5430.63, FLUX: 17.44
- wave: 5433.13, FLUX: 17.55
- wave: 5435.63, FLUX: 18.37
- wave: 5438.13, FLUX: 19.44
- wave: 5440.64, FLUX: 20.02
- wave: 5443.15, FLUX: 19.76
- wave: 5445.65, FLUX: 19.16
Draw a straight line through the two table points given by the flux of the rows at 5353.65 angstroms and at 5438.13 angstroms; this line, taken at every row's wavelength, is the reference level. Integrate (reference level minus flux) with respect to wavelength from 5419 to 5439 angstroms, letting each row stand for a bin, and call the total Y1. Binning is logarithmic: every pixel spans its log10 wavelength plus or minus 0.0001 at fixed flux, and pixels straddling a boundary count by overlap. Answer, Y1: 16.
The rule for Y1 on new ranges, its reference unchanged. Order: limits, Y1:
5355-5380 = 27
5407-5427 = 12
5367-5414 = 102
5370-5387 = 26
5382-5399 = 31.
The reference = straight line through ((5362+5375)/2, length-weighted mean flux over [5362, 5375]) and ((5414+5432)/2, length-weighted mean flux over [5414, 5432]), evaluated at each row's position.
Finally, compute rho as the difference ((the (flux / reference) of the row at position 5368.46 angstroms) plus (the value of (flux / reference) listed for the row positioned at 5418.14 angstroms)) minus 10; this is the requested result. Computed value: -7.96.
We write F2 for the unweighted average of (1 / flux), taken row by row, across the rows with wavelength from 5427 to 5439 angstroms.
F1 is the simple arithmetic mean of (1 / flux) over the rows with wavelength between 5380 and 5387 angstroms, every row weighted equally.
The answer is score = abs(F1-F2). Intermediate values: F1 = 0.0512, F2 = 0.0552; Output 0.004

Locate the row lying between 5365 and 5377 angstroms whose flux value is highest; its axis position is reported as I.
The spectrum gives 5375.88 angstroms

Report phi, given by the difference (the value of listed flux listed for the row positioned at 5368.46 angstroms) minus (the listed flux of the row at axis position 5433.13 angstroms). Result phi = 0.4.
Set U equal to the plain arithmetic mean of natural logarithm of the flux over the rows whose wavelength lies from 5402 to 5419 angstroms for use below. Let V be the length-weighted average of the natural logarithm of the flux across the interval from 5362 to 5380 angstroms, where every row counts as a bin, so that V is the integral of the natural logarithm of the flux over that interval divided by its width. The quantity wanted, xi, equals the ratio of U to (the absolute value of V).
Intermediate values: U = 2.90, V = 2.94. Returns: 0.99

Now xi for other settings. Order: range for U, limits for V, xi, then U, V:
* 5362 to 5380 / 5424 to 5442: 1.01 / 2.94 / 2.92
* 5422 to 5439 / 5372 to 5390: 0.99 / 2.92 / 2.96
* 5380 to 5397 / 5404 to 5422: 1.00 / 2.94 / 2.93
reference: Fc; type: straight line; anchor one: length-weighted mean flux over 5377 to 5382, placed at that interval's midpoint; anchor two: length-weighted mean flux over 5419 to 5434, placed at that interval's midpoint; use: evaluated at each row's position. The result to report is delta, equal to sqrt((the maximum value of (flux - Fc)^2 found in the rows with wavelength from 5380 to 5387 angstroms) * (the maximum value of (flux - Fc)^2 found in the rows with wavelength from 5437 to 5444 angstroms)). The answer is 0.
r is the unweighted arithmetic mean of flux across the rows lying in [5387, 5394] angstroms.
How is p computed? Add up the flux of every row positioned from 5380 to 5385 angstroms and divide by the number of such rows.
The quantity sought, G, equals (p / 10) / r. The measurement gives 0.106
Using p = 19.7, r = 18.6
